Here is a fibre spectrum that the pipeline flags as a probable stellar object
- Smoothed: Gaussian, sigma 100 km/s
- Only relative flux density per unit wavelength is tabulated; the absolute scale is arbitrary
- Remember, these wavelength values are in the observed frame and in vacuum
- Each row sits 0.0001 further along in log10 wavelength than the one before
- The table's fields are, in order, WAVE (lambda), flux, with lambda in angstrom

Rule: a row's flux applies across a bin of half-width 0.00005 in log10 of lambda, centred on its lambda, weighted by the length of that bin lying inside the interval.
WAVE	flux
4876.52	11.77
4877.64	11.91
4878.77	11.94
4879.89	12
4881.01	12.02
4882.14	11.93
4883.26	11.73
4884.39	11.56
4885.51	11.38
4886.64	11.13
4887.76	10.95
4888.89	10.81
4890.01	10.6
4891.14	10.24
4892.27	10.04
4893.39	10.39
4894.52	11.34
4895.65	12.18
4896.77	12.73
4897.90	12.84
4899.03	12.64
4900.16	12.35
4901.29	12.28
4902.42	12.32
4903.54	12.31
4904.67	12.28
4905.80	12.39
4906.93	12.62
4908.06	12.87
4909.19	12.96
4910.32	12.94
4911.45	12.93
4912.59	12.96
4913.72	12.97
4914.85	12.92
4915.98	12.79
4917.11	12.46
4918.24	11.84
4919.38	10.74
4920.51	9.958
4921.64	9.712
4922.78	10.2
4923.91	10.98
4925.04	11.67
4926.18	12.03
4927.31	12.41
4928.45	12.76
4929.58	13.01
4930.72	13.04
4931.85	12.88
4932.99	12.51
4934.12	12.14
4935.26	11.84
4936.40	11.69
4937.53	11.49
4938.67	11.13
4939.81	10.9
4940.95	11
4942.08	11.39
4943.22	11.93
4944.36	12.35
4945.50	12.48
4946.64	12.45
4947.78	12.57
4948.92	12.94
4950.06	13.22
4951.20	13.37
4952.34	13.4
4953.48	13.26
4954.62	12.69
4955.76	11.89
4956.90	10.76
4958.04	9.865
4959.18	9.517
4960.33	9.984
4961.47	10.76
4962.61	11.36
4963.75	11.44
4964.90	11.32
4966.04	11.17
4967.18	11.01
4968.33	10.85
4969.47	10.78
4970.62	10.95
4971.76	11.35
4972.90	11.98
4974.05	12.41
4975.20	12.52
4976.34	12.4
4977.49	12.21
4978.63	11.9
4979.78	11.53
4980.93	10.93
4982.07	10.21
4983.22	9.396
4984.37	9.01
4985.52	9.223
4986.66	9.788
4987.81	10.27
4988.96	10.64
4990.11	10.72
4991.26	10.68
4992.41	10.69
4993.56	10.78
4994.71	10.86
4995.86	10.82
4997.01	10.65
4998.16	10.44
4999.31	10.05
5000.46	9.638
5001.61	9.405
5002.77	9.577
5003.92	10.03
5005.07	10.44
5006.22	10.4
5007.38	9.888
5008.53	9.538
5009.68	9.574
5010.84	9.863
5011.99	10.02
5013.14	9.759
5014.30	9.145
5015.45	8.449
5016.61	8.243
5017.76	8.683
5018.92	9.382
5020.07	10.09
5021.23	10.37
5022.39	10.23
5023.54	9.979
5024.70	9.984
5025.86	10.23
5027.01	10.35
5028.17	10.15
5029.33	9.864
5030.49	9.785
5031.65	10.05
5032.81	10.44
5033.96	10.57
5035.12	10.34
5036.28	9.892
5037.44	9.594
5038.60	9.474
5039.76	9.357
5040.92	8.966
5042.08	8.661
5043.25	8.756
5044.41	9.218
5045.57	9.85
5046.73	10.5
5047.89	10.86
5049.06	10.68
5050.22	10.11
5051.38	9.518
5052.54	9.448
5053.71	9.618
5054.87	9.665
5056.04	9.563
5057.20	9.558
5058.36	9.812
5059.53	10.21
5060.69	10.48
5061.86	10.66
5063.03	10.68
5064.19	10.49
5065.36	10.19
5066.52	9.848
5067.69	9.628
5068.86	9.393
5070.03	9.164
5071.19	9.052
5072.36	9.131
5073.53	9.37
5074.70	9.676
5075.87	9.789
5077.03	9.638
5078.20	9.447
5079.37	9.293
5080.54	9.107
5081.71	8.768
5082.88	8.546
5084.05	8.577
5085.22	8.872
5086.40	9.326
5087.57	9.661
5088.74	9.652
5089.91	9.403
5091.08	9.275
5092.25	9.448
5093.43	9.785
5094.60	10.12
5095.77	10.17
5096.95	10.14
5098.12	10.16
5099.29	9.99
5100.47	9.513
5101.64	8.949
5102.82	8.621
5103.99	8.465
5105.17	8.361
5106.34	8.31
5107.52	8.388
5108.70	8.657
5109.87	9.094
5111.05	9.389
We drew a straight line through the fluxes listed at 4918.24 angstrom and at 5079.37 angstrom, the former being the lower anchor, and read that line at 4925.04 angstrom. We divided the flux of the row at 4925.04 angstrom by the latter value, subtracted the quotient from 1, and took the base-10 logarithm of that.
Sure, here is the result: -2.27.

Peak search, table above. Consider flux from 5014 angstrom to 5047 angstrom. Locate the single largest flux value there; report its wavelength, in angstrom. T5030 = 5033.96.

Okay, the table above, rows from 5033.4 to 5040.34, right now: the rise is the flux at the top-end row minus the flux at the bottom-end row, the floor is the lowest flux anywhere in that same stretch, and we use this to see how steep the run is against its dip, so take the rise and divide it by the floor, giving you -0.13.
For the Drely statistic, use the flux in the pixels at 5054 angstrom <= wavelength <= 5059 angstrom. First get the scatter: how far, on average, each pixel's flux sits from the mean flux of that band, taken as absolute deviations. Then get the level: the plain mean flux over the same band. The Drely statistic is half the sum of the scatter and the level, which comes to 4.9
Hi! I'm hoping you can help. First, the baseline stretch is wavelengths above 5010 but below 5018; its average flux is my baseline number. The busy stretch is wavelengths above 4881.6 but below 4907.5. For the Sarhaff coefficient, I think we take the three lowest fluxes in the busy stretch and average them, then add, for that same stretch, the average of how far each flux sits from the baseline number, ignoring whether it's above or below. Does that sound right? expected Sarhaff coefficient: 13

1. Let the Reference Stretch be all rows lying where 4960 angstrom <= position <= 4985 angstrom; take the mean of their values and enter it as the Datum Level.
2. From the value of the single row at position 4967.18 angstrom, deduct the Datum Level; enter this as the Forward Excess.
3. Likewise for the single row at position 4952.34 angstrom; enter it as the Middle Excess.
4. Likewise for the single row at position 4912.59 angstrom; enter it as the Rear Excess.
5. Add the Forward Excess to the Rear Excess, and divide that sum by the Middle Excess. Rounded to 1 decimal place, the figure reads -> 0.7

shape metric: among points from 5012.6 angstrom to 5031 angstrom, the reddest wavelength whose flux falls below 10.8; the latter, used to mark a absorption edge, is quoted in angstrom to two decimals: 5030.49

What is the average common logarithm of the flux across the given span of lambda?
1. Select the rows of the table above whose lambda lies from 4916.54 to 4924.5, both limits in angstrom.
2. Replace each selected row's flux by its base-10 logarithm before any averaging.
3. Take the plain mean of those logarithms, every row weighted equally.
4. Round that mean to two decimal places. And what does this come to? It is 1.03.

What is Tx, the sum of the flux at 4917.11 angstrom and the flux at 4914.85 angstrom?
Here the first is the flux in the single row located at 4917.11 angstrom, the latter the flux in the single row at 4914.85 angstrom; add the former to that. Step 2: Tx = 25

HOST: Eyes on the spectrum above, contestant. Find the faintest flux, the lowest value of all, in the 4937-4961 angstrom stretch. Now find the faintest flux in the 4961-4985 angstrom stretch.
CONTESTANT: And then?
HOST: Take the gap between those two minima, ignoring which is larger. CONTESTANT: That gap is 0.51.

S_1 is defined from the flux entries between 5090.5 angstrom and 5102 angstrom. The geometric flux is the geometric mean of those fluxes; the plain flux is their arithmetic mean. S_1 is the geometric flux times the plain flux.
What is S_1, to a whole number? 95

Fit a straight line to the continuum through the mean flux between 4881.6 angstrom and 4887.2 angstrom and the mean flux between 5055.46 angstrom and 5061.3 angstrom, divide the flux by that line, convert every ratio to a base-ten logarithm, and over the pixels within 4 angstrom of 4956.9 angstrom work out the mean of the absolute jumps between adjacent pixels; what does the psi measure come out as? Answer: 0.027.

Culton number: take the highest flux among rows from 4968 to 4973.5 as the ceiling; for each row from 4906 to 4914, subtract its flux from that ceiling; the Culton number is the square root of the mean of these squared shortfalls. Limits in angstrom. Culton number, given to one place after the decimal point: 0.9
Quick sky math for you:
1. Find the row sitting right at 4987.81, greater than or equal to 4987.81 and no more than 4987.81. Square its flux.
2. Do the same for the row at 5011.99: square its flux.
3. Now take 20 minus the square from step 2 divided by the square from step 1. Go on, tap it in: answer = 19.0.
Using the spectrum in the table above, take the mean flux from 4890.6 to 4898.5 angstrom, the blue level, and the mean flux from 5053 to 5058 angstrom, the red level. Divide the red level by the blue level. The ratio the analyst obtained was 0.84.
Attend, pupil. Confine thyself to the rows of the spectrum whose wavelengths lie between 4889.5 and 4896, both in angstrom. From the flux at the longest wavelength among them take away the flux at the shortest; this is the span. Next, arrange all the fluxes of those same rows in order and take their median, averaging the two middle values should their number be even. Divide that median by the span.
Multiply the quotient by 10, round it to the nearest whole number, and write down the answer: 66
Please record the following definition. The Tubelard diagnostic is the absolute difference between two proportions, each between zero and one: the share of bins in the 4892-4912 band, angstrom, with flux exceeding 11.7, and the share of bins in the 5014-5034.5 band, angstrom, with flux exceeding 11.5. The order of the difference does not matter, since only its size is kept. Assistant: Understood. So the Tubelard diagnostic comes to 0.8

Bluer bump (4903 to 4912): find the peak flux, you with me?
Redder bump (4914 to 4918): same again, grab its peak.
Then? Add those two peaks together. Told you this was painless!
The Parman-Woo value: 26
